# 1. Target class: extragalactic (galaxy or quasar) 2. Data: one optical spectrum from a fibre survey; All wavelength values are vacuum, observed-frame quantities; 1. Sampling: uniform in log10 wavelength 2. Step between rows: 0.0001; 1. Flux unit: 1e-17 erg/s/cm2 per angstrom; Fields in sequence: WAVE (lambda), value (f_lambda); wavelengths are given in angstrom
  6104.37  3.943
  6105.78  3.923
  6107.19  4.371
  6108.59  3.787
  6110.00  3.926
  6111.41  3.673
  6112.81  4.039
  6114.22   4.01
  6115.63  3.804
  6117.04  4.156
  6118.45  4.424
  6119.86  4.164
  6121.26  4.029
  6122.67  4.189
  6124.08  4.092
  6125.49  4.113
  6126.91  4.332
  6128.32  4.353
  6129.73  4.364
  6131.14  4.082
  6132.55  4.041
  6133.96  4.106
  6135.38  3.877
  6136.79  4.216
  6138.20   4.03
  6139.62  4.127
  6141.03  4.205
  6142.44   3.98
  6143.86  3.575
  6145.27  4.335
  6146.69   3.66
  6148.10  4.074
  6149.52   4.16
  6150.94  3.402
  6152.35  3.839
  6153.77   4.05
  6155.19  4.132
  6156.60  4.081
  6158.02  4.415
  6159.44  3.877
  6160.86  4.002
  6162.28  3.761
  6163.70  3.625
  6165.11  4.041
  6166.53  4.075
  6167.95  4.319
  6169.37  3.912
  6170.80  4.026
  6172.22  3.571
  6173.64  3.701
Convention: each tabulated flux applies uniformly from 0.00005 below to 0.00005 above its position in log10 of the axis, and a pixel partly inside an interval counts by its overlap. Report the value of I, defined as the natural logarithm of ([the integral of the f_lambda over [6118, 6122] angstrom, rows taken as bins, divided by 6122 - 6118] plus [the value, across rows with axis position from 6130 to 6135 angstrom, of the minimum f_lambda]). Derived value 2.11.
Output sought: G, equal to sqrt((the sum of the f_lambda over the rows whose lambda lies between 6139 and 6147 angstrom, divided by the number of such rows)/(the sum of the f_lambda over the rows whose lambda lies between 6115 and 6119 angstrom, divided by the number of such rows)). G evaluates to 0.98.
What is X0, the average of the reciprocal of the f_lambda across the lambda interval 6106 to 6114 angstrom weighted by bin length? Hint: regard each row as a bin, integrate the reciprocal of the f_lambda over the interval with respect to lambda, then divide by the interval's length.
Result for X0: 0.253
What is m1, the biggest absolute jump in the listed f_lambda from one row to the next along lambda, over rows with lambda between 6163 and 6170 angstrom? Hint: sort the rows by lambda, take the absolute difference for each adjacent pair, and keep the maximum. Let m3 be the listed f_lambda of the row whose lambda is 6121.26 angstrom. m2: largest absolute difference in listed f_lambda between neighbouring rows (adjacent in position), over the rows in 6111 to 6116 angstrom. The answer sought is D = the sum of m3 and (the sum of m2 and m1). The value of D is 4.81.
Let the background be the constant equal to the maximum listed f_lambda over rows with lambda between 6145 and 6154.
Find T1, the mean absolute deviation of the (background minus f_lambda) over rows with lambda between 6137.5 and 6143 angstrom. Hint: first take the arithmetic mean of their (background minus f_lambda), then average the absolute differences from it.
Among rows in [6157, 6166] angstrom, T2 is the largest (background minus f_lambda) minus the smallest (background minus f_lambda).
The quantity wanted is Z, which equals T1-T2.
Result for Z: -0.71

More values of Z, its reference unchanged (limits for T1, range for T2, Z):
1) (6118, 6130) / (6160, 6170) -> -0.57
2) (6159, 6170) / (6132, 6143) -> -0.18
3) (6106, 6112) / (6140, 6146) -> -0.54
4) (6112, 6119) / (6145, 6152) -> -0.77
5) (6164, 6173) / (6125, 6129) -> -0.07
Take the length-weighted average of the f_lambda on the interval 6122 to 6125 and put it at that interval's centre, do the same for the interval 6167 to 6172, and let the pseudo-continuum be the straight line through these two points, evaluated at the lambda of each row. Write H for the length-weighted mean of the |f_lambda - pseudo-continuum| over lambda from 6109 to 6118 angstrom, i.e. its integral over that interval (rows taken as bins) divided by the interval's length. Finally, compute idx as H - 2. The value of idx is -1.765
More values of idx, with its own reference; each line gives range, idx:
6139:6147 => -1.768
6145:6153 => -1.721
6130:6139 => -1.904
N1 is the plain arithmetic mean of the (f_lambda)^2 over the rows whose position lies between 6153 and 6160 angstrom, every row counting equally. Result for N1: 16.9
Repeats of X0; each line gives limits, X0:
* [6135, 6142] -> 0.245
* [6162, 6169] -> 0.253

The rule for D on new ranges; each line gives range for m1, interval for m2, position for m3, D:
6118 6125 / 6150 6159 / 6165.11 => 4.74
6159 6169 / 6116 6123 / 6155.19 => 4.82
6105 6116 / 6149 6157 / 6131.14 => 5.42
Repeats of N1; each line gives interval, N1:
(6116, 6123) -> 17.6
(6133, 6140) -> 16.6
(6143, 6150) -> 15.8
